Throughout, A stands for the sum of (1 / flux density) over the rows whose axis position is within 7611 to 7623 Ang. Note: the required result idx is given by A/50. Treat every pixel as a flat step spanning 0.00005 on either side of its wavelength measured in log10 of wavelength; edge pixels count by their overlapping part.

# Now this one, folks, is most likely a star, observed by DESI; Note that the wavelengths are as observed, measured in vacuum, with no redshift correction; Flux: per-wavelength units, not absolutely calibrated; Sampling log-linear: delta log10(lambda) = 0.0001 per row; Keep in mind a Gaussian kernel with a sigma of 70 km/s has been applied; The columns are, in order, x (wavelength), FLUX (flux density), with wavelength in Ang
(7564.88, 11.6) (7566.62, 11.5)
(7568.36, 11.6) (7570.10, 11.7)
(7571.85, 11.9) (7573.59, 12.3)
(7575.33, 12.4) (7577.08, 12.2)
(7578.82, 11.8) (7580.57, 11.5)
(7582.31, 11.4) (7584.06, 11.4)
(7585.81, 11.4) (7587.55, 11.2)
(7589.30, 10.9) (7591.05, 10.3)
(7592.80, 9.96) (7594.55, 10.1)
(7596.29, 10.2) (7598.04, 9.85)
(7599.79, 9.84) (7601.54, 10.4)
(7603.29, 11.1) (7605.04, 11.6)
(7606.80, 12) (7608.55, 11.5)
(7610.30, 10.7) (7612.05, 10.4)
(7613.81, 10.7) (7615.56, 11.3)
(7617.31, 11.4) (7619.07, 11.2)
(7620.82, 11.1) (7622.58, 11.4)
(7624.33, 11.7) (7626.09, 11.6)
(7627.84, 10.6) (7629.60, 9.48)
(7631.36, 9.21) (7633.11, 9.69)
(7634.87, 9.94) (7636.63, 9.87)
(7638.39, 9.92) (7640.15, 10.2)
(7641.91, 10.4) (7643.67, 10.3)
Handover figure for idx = 0.013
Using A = 0.63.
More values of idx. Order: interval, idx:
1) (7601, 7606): 0.005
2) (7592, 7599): 0.008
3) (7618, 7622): 0.004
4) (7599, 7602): 0.004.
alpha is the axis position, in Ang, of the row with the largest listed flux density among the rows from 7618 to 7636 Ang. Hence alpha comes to 7624.33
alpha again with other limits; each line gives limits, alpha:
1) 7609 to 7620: 7617.31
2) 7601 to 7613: 7606.80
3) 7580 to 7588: 7580.57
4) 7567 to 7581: 7575.33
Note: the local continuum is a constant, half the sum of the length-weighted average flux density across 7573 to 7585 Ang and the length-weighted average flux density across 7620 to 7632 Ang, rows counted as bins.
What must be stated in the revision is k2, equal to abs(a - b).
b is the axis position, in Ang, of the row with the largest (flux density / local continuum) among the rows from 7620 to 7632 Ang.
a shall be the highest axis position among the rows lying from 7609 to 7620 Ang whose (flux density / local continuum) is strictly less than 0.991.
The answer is 10.5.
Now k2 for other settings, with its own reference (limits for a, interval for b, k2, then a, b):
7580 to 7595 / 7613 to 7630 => 29.8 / 7594.55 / 7624.33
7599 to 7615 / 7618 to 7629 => 10.5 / 7613.81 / 7624.33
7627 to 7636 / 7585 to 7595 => 49.1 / 7634.87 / 7585.81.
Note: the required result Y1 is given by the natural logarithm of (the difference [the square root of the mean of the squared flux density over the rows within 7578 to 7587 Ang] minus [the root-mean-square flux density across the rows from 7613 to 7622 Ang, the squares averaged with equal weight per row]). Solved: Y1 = -1.0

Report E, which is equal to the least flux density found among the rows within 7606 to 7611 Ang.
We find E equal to 10.7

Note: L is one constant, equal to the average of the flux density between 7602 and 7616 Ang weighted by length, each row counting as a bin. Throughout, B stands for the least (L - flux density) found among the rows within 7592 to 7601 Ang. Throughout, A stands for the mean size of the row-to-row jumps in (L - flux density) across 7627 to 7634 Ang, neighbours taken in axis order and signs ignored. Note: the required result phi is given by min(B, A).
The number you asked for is 0.62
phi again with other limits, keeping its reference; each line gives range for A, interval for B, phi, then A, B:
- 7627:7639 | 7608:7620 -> -0.37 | 0.37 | -0.37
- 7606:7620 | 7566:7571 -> -0.57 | 0.40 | -0.57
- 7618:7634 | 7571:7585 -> -1.27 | 0.46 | -1.27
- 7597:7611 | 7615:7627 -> -0.57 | 0.50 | -0.57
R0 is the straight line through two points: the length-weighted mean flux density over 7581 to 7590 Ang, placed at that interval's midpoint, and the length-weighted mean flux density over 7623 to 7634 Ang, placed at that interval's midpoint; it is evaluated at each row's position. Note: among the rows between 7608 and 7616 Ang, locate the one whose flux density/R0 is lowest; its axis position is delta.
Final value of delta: 7612.05 Ang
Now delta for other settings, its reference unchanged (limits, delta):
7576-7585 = 7582.31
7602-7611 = 7610.30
